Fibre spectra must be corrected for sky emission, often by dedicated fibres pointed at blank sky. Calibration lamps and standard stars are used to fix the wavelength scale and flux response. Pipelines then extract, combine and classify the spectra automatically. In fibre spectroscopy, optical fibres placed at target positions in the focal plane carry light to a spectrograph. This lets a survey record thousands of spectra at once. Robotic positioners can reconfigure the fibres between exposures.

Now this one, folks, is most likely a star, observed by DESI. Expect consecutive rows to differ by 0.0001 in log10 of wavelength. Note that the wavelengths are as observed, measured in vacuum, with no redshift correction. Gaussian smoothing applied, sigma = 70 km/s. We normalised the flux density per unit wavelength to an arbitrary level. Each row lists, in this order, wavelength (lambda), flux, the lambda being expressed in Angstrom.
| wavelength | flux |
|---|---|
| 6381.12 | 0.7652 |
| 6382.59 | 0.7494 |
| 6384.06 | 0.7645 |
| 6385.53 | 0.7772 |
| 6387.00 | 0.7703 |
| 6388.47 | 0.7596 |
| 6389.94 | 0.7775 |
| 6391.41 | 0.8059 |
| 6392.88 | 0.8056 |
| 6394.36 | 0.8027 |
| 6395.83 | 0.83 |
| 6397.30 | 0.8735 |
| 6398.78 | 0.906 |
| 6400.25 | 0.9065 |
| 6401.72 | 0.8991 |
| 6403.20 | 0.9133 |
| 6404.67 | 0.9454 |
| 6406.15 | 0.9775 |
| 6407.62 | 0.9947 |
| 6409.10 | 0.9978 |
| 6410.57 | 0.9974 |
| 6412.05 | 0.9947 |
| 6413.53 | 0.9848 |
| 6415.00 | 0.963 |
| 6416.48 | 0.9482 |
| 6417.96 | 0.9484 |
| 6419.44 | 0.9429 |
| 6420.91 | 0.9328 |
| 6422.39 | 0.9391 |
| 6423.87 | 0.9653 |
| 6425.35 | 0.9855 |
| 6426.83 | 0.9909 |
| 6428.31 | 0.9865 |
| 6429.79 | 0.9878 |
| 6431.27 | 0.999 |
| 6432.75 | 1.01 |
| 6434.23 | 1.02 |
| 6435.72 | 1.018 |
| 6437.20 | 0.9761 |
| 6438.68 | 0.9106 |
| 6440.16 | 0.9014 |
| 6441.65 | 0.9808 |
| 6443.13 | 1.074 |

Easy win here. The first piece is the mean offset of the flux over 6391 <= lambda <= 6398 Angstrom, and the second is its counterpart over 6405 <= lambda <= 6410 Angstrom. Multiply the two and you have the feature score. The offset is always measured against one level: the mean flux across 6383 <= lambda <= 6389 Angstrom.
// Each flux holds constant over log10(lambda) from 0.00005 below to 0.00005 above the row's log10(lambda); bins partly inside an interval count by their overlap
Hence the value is 0.012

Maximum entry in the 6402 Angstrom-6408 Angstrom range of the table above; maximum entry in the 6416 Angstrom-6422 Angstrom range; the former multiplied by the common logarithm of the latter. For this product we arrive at -0.023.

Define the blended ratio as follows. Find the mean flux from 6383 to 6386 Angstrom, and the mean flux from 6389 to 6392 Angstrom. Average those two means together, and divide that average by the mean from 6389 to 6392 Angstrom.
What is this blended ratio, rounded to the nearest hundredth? 0.99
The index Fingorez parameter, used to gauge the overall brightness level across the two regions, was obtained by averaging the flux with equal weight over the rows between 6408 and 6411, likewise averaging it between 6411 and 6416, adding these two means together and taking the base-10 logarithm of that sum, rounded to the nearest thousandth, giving 0.296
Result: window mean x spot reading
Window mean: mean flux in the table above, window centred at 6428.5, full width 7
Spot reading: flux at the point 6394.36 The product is 0.795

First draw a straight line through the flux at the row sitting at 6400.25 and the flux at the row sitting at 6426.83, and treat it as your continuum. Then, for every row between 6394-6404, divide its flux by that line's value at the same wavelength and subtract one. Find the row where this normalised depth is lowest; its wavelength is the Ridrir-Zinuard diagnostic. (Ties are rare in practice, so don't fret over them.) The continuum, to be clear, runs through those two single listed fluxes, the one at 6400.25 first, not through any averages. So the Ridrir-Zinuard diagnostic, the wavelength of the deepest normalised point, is 6394.36 Angstrom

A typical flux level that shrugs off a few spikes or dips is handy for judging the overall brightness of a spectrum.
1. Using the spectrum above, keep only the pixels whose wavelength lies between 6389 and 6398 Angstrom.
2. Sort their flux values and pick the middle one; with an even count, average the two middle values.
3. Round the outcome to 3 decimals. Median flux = 0.806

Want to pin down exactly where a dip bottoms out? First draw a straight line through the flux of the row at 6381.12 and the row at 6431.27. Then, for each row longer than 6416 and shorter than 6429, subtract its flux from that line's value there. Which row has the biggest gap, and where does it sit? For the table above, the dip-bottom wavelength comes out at 6422.39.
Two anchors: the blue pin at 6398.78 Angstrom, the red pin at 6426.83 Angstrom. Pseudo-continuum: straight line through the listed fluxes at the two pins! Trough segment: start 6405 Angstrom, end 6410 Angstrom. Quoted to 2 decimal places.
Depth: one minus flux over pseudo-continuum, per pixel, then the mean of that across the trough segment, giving -0.06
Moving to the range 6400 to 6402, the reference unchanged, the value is 0.01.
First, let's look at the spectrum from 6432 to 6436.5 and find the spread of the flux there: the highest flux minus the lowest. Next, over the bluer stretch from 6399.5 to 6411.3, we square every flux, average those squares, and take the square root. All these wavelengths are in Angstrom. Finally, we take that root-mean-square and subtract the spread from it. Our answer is 0.94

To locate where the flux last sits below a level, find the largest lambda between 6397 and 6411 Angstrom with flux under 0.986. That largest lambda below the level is 6406.15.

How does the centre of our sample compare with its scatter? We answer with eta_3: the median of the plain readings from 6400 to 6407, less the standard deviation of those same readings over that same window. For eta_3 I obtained 0.88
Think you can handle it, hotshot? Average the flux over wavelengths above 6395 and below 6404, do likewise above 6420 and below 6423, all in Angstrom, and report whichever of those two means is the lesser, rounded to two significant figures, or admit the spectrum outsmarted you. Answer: 0.89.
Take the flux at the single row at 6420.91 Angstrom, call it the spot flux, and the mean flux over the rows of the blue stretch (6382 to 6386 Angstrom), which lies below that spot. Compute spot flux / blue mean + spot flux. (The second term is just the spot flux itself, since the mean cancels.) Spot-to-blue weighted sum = 2.15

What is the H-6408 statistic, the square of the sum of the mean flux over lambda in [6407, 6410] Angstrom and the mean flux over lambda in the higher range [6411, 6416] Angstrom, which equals 3.9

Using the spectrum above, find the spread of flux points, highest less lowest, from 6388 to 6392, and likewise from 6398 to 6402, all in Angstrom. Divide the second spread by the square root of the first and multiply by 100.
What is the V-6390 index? 3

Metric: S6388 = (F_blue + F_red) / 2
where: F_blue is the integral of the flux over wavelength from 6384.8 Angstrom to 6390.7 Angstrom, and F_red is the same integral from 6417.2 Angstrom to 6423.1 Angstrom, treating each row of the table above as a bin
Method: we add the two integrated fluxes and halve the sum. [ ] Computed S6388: 5.05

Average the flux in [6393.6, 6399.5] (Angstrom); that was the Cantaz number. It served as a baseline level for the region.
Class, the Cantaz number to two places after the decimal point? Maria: 0.85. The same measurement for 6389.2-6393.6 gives 0.80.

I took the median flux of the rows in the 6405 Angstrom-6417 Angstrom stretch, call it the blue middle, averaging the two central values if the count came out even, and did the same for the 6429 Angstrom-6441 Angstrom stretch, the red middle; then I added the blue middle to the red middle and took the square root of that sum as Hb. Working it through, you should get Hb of 1.41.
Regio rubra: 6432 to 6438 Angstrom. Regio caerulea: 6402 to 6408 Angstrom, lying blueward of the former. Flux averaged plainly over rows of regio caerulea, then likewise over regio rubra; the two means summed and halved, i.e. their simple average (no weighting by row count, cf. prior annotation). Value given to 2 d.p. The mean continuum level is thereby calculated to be 0.98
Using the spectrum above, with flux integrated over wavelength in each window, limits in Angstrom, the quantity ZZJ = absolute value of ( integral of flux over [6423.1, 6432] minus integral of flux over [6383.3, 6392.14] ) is 1.9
